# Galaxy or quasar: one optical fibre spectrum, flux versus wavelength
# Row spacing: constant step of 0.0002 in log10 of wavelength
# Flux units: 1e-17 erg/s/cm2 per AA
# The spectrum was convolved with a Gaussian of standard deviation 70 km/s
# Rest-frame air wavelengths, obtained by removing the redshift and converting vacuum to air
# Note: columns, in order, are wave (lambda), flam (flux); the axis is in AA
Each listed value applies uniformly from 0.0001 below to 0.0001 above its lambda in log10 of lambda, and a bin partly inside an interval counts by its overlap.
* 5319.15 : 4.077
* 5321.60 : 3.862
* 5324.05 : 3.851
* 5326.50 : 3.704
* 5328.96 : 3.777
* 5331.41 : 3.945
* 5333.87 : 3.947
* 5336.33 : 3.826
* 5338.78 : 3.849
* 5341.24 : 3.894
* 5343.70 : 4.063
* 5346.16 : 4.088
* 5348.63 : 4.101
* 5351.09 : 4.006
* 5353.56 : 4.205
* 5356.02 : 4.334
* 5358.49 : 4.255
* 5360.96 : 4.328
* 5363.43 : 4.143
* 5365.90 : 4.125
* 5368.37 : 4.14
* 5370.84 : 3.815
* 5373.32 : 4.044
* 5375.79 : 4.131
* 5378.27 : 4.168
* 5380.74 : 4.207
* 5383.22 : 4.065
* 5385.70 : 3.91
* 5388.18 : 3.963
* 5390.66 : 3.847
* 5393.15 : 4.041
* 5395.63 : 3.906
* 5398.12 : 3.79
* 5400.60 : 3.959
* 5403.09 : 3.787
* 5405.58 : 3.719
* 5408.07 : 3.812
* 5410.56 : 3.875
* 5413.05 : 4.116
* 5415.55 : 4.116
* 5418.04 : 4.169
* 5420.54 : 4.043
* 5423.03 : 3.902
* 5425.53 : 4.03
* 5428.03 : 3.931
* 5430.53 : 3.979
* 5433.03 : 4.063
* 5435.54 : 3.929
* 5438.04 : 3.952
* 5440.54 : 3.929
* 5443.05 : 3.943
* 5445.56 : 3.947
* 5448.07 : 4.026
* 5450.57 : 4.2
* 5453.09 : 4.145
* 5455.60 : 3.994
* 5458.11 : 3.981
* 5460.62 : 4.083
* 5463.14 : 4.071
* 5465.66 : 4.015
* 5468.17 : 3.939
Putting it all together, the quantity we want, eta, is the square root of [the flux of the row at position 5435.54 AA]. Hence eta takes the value 1.982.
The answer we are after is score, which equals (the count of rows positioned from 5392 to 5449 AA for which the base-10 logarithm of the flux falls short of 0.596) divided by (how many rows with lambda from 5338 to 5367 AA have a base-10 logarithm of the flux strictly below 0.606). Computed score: 3.7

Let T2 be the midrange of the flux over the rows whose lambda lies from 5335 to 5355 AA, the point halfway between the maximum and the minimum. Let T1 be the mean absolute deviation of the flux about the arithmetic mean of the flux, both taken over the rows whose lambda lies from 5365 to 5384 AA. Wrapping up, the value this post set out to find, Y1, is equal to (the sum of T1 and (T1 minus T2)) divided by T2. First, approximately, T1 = 0.084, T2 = 4.02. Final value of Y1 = -0.958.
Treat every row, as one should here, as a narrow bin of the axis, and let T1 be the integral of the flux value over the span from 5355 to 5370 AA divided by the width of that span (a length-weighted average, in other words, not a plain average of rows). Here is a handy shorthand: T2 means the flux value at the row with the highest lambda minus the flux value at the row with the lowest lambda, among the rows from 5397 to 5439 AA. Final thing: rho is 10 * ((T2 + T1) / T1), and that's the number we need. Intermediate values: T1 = 4.21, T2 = 0.16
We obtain 10.4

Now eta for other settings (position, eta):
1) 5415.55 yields 2.029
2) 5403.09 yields 1.946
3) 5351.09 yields 2.001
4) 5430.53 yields 1.995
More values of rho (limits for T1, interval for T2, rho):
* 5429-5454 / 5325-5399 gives 10.2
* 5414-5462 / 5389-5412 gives 10.1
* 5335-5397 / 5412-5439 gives 9.6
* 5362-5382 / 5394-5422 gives 10.3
